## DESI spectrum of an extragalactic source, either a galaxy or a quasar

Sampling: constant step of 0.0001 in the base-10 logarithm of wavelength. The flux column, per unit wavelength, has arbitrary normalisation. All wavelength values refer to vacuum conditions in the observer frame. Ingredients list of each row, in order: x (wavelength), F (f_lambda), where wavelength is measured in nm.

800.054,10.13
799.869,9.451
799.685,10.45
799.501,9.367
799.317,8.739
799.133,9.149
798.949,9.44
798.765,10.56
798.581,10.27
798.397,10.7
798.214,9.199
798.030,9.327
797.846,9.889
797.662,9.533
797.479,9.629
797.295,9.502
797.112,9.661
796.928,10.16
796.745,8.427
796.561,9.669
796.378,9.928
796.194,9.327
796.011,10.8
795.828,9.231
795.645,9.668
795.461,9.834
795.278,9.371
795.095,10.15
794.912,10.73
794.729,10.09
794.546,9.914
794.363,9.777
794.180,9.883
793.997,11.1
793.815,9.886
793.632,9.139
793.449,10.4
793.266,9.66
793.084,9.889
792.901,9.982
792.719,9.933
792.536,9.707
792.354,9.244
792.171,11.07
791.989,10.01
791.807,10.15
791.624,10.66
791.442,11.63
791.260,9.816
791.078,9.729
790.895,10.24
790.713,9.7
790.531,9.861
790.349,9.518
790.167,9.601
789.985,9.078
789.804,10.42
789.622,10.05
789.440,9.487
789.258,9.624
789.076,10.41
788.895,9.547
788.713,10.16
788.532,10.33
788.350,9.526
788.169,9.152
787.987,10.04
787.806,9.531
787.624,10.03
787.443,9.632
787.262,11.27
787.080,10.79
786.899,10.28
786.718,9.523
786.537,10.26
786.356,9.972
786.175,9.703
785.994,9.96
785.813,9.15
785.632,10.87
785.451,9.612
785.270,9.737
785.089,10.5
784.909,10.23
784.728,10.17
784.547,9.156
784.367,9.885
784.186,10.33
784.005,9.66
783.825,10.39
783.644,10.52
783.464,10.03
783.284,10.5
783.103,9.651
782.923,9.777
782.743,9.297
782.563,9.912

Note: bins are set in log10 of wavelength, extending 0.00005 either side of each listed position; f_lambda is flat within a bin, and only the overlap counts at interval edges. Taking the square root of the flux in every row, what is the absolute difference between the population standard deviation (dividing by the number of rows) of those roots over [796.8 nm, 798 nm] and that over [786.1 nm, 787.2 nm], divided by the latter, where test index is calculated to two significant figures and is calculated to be 0.44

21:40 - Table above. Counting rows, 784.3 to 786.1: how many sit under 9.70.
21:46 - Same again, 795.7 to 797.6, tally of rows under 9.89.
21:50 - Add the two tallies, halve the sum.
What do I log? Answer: 5.0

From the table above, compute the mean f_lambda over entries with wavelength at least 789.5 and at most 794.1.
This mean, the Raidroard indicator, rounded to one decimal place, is 10.0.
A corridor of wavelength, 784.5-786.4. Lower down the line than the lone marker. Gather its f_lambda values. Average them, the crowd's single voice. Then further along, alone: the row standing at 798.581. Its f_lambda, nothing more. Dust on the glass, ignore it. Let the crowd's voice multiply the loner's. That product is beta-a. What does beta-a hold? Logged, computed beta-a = 102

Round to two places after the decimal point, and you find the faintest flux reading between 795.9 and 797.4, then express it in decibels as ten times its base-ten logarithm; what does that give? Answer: 9.26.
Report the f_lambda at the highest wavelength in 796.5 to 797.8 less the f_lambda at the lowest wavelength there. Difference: -0.14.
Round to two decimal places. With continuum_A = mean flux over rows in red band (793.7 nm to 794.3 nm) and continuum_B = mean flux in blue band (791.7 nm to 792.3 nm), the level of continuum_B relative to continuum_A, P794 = 1.01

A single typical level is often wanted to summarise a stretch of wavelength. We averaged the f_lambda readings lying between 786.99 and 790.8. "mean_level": 9.89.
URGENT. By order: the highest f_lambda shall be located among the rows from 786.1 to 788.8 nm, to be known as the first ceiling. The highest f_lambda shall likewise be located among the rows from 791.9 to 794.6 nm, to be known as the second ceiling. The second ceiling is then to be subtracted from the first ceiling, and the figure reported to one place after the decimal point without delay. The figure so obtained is 0.2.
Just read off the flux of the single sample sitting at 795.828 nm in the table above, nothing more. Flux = 9.231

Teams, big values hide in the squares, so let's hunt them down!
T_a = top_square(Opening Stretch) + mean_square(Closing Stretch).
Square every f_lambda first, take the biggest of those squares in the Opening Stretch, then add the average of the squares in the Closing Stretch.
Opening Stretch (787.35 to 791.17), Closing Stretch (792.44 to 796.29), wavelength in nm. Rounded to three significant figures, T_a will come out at 207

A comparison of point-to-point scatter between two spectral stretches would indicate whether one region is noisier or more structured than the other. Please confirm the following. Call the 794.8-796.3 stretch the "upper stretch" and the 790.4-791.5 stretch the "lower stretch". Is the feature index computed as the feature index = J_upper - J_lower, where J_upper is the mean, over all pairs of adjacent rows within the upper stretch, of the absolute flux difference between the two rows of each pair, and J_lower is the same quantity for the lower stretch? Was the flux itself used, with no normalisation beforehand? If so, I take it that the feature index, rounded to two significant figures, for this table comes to 0.16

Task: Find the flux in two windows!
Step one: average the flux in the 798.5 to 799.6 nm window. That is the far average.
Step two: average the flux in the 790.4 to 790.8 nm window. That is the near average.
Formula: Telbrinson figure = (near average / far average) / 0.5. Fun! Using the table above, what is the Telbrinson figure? 2.04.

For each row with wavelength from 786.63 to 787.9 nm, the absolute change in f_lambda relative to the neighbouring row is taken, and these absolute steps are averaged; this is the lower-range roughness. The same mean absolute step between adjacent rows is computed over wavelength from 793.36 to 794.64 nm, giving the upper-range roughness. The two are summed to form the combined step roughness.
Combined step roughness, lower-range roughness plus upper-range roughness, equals 1.49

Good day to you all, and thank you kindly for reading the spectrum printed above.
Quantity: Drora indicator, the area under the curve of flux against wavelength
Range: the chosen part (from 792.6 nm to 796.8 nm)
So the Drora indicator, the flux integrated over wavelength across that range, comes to 41.5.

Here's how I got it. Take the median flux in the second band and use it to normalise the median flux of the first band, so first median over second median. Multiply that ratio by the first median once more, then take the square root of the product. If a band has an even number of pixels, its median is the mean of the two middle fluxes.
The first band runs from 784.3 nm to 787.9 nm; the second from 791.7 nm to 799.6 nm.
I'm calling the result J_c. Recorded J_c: 3.18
